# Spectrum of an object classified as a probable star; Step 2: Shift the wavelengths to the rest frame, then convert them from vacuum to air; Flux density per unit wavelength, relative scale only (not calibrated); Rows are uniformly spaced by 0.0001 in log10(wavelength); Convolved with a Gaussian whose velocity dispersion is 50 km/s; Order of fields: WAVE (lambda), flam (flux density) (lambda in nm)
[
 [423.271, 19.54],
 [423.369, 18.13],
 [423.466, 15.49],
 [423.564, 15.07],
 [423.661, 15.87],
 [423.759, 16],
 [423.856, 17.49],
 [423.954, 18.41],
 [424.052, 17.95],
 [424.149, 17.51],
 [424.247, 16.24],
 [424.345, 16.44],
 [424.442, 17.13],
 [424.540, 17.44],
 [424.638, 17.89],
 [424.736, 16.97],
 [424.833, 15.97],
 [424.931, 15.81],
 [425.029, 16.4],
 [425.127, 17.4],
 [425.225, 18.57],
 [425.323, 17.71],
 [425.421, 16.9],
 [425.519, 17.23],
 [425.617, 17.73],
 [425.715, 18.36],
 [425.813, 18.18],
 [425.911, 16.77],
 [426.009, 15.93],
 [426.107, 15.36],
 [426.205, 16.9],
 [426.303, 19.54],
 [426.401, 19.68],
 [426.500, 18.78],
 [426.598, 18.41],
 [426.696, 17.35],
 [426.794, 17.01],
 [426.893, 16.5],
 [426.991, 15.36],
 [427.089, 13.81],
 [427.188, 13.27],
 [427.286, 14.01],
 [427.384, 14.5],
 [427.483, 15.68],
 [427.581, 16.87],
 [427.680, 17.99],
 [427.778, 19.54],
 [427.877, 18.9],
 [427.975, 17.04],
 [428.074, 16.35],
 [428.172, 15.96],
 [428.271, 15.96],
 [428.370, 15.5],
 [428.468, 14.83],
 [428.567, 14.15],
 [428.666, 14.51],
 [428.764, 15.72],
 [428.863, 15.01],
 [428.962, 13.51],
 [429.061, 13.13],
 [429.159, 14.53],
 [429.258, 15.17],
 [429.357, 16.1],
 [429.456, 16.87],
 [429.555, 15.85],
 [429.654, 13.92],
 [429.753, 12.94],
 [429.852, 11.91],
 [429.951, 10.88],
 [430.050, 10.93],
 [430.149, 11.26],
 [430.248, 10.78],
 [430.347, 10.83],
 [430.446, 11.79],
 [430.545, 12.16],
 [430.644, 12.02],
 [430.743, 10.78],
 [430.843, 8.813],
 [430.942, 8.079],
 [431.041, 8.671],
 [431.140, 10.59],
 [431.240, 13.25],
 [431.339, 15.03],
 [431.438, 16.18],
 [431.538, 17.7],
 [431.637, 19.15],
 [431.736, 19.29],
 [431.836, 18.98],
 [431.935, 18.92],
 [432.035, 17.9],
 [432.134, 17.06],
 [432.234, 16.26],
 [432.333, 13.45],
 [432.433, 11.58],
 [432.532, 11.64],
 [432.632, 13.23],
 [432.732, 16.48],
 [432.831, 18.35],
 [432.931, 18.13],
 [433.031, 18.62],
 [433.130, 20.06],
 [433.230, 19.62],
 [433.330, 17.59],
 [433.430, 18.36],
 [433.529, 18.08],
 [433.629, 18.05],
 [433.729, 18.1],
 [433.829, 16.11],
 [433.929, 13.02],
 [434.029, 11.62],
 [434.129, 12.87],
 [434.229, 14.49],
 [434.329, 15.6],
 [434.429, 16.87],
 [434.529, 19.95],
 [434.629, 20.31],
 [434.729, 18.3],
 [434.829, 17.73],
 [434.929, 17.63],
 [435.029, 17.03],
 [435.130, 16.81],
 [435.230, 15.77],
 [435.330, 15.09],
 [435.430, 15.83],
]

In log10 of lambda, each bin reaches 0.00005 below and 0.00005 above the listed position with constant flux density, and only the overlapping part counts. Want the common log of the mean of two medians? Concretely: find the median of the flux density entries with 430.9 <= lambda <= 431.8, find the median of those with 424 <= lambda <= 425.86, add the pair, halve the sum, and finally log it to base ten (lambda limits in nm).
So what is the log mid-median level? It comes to 1.21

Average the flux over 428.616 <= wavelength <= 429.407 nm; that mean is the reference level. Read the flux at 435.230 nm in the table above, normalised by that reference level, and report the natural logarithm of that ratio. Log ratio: 0.07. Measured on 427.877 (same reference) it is 0.25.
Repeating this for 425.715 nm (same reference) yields 0.22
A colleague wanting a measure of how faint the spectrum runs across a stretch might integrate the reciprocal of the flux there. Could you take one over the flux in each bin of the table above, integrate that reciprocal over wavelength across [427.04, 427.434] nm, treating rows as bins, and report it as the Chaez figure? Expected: 0.028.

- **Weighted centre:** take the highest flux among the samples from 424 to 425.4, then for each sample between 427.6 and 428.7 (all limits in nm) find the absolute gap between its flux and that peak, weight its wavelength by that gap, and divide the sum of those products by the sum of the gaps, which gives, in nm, 428.34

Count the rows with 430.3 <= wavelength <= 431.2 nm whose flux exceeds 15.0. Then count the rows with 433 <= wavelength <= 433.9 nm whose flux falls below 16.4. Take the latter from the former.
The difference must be -1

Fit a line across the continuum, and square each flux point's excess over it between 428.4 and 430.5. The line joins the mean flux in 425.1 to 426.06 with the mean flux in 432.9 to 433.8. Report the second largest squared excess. 53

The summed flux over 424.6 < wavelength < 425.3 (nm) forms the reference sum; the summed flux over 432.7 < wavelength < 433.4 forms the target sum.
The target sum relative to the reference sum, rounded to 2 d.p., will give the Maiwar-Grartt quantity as 1.08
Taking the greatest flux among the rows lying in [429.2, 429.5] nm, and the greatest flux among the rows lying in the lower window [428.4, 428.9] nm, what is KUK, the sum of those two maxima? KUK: 32.6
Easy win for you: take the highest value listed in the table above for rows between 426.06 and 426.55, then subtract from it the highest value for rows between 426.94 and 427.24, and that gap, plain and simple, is 4.3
